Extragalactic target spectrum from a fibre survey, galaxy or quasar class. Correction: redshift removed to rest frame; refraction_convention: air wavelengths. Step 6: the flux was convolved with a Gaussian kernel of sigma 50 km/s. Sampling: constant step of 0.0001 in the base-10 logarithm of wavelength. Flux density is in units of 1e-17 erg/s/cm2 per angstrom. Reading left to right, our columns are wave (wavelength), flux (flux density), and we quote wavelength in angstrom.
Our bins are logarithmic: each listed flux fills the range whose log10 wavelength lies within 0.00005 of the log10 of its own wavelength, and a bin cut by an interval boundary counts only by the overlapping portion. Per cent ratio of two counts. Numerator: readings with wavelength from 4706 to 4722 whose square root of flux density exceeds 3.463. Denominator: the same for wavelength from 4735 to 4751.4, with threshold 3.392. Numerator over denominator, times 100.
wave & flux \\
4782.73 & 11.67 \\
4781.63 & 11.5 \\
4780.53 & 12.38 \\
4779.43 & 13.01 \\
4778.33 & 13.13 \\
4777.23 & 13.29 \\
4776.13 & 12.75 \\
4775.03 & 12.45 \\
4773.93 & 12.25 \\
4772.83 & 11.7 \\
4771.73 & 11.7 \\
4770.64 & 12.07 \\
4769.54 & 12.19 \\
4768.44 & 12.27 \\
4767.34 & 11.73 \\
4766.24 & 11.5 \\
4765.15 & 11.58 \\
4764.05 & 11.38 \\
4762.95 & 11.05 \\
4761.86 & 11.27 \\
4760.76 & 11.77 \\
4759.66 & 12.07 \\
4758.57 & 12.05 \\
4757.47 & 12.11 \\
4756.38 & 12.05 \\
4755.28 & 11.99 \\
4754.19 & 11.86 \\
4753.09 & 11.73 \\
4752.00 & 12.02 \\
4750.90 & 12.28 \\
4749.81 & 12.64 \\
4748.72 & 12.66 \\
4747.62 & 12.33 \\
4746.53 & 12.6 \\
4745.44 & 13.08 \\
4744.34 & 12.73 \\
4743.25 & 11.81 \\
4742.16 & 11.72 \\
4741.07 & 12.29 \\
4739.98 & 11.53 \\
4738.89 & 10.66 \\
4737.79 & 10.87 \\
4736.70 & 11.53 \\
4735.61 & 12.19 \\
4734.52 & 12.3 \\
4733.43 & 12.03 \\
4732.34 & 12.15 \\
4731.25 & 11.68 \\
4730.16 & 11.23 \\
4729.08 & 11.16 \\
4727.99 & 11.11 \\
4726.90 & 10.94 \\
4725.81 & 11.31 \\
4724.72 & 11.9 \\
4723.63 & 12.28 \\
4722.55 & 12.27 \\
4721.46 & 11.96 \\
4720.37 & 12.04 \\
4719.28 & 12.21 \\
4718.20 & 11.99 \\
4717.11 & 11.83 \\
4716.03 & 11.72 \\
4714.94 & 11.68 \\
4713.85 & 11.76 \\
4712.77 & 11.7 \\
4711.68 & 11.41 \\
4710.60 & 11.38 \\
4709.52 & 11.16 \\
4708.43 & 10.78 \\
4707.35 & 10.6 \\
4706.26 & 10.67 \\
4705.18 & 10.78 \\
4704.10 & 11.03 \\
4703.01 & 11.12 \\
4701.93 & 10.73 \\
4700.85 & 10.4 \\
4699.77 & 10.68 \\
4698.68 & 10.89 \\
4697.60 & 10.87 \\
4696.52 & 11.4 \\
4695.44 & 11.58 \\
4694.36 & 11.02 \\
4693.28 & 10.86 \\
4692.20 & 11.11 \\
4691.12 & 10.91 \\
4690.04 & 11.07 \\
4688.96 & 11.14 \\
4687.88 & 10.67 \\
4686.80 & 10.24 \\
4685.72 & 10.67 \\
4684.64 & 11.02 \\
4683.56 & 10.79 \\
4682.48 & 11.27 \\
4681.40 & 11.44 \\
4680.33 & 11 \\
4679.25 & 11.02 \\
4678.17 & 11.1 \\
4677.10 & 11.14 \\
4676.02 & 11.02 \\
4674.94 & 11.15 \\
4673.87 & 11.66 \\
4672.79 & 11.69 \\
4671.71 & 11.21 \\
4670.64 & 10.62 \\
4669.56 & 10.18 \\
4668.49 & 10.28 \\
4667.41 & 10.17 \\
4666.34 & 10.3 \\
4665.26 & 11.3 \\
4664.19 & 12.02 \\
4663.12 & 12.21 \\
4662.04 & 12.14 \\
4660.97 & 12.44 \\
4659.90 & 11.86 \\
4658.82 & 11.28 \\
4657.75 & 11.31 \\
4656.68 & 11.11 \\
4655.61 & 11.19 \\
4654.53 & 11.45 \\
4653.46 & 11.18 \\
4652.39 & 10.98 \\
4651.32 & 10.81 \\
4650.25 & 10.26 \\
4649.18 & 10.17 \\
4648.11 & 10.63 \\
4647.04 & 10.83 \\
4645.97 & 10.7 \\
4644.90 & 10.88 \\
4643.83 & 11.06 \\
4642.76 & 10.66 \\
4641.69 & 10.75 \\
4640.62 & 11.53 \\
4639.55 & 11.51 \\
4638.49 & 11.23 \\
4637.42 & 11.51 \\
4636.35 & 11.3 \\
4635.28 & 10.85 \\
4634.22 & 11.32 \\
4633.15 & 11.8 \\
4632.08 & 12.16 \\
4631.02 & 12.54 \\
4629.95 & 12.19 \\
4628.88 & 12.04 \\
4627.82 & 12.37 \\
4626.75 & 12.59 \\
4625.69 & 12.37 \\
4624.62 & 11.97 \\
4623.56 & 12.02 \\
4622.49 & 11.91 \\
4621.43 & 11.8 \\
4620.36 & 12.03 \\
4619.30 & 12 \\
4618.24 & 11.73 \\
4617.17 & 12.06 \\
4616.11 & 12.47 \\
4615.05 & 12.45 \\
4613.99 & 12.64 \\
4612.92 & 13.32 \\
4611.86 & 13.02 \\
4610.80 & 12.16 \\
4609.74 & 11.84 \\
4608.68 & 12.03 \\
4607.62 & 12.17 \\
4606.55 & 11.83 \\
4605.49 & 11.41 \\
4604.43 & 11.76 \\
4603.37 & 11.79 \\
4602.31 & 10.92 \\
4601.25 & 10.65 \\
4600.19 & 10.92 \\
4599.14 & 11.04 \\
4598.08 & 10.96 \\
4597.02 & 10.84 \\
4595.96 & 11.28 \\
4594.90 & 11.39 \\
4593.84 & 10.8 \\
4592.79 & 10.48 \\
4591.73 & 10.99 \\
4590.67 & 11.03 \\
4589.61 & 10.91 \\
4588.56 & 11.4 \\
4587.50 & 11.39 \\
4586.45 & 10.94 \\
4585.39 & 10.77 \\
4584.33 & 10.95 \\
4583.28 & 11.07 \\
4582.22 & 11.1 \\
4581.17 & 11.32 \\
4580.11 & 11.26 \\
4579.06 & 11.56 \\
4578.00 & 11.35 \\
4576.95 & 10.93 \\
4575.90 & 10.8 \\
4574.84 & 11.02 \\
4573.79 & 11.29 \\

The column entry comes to 15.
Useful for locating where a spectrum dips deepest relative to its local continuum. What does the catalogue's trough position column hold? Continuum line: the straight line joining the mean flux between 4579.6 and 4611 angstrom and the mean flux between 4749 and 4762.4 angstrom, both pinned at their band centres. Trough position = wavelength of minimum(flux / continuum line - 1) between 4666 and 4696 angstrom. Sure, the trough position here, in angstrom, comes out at 4686.80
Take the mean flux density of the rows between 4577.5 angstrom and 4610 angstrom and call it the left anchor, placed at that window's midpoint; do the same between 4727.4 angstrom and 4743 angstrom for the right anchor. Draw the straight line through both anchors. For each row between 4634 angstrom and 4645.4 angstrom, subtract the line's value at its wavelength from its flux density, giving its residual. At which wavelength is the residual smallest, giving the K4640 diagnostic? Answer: 4642.76 angstrom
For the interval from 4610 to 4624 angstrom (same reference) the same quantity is 4618.24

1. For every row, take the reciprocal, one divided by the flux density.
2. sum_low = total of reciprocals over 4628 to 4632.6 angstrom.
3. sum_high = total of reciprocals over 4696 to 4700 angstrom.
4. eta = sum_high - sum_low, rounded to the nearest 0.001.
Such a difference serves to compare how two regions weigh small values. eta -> 0.038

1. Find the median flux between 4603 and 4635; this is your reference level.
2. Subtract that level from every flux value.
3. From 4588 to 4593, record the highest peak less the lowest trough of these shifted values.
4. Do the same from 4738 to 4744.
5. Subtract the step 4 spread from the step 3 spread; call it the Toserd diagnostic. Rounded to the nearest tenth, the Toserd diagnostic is -0.7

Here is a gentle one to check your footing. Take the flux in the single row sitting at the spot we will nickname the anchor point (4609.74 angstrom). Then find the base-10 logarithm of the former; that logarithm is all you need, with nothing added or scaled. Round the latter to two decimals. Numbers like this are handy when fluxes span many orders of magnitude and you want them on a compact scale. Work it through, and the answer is 1.07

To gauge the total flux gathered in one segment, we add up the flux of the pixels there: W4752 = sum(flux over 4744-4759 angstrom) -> 172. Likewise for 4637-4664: 280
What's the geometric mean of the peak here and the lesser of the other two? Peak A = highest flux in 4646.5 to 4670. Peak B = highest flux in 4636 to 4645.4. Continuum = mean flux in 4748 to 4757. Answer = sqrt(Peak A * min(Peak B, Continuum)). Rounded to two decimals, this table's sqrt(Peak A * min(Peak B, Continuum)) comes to 11.98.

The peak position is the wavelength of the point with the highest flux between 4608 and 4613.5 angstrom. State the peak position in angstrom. 4612.92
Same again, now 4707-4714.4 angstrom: 4713.85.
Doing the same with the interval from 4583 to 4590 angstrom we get 4588.56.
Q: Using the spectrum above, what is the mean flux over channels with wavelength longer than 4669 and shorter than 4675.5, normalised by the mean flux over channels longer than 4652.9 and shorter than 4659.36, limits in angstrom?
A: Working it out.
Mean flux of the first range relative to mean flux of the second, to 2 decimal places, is 0.99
